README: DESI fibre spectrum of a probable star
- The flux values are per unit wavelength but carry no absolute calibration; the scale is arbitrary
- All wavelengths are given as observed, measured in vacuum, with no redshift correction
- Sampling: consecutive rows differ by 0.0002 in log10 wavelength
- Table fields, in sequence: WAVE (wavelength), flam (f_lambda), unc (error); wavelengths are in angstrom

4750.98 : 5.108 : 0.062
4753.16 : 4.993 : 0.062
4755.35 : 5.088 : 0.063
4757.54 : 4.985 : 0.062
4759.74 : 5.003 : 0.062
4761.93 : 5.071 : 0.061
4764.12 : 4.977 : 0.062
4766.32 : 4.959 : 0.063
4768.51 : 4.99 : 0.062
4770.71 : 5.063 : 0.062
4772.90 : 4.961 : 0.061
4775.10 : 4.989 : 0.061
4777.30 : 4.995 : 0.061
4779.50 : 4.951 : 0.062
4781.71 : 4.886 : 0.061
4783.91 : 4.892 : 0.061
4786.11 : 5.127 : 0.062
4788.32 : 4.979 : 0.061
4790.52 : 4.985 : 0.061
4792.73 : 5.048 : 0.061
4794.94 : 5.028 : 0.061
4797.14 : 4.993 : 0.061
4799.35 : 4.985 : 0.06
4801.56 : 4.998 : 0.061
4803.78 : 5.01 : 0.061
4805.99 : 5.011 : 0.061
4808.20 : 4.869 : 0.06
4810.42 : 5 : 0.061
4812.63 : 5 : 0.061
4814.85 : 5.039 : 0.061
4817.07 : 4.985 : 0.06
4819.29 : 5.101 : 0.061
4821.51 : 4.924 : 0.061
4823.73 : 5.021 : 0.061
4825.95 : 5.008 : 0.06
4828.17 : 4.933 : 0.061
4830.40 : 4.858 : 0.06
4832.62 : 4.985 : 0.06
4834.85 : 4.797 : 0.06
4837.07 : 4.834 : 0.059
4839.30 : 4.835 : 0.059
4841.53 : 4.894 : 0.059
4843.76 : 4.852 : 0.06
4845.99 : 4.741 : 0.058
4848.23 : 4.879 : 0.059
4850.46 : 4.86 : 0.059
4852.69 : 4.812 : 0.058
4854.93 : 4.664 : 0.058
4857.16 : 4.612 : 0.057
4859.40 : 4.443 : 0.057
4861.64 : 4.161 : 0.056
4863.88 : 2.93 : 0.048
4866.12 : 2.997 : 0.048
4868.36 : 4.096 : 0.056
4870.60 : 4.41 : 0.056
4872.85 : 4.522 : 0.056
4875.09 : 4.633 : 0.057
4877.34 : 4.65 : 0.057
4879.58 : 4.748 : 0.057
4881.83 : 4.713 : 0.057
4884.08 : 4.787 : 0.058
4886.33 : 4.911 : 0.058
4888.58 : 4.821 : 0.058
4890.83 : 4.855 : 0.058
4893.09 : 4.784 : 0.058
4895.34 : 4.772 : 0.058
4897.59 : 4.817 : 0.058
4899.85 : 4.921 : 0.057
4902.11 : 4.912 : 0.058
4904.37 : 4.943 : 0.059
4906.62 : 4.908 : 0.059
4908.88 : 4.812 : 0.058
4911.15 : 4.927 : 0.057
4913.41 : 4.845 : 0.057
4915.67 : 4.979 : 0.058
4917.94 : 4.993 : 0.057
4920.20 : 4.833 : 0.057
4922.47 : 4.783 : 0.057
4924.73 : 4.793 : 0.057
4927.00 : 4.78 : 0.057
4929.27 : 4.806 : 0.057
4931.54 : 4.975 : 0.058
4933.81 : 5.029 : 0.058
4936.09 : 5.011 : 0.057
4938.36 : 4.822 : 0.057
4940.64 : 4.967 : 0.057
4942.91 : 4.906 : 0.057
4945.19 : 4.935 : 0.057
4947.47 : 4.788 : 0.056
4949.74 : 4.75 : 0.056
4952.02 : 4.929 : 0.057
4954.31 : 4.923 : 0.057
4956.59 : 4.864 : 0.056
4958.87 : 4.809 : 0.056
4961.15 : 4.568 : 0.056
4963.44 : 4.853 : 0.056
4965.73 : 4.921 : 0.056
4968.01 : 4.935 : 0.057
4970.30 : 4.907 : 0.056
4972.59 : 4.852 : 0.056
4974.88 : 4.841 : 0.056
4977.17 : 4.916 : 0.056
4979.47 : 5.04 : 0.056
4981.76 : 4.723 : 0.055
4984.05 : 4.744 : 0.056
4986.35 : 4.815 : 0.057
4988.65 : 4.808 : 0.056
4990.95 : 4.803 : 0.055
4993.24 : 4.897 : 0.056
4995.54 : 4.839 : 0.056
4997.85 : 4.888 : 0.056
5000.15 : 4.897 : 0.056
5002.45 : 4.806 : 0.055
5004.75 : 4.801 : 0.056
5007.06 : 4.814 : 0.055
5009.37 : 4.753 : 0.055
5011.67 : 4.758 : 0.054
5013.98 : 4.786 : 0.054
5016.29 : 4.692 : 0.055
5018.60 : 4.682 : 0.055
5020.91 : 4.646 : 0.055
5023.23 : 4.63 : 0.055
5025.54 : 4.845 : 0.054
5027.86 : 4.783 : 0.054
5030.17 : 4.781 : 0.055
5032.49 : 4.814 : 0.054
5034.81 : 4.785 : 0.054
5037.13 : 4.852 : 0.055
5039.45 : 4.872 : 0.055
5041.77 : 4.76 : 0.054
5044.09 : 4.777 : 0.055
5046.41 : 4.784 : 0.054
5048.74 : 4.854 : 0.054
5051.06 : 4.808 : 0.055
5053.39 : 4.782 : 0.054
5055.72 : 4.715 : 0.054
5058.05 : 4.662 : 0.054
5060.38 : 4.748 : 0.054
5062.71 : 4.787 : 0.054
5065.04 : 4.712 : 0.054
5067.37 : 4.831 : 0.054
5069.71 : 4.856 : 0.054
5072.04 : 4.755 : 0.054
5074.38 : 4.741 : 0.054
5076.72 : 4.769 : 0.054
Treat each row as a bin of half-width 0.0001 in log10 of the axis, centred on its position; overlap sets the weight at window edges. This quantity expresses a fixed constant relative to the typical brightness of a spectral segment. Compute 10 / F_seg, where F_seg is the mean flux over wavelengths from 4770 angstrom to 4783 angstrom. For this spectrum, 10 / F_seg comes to 2.01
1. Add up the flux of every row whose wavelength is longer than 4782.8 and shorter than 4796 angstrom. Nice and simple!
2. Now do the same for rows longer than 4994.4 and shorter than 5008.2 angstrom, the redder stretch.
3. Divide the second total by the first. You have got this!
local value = 0.97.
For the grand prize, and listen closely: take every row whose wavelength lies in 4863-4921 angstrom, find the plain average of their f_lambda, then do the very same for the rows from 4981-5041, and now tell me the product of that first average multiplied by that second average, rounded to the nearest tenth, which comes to 22.2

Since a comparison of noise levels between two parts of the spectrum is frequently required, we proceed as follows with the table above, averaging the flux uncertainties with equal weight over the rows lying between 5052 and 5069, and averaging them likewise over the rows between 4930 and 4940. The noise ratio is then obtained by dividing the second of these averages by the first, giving 1.06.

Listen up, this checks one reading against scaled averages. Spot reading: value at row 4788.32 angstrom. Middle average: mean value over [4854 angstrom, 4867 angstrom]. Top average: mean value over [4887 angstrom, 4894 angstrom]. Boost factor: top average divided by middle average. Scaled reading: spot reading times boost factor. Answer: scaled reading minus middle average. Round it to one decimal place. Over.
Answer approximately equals 2.1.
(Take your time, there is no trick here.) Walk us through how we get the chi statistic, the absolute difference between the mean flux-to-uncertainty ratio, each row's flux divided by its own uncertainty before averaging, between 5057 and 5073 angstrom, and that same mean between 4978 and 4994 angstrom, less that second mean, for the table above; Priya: -84.8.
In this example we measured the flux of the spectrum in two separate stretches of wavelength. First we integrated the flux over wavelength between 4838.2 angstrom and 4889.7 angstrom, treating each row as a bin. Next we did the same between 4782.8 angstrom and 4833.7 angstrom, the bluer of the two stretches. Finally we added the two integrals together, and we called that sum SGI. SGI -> 487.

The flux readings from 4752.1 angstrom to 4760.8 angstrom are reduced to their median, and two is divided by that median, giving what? 0.400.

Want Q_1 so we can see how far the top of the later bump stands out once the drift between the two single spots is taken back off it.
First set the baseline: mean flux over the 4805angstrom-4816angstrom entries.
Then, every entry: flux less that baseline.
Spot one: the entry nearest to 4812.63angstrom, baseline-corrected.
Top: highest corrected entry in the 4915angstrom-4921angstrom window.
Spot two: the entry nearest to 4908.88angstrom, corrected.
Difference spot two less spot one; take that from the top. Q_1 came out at 0.20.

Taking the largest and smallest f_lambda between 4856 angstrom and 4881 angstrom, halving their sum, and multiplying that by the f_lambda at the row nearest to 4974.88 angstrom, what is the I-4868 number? 18.6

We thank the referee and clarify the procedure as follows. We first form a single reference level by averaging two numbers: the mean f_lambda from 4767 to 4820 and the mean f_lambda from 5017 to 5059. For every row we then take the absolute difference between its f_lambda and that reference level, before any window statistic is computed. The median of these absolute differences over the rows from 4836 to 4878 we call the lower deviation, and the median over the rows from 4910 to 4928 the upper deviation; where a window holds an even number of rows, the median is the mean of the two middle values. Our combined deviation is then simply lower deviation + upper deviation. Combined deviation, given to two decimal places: 0.32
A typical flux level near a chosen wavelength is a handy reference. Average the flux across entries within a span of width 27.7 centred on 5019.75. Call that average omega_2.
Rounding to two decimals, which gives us 4.75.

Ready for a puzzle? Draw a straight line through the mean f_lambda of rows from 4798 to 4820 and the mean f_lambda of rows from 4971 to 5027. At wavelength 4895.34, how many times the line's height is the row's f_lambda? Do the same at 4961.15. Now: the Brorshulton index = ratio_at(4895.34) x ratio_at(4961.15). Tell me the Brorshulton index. 0.917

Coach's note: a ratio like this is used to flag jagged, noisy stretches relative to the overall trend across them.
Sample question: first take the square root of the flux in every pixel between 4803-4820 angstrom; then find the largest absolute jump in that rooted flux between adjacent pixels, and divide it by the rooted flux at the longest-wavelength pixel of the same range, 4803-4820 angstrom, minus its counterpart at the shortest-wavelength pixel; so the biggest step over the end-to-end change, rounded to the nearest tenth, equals 1.6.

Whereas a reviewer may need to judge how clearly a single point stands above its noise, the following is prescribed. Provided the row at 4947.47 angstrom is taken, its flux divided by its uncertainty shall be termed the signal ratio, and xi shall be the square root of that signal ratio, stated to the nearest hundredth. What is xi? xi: 9.25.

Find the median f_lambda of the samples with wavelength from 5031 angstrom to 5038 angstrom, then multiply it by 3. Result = 14.4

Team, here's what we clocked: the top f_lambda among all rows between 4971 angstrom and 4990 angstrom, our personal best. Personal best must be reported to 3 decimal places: 5.040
